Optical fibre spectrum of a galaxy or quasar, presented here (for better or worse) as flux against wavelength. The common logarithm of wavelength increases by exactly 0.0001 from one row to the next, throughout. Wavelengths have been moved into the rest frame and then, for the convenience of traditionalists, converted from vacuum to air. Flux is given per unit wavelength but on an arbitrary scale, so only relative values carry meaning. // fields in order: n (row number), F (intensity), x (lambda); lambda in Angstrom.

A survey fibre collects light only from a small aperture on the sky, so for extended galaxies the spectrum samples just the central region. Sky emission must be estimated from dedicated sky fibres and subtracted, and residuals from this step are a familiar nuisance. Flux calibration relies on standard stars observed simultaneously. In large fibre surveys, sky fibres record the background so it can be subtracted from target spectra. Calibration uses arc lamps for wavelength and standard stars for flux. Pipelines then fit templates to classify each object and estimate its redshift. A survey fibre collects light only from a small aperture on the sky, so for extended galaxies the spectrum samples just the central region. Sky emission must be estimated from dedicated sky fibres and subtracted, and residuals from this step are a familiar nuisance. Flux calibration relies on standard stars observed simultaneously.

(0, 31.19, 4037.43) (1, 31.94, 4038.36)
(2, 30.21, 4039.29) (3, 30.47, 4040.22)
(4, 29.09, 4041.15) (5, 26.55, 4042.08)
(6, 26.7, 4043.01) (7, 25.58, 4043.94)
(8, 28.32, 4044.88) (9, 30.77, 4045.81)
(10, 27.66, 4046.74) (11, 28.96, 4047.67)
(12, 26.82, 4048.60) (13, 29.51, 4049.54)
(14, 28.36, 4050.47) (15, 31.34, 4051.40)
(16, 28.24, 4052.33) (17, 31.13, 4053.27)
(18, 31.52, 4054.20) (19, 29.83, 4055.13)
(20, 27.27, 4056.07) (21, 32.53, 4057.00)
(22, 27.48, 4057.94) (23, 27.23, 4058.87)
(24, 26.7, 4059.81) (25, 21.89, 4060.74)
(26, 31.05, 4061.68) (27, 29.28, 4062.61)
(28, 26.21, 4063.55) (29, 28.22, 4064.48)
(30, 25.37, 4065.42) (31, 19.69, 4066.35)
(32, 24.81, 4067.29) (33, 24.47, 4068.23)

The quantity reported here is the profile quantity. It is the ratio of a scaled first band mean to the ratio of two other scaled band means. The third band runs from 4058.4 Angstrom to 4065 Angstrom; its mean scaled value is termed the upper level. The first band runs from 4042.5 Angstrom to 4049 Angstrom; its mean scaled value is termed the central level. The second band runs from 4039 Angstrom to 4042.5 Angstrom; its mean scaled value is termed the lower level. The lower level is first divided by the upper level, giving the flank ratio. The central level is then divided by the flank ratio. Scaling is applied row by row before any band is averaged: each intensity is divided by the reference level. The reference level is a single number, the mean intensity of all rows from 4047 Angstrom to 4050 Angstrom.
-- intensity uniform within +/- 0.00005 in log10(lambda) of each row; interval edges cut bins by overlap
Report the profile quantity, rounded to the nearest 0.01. 0.92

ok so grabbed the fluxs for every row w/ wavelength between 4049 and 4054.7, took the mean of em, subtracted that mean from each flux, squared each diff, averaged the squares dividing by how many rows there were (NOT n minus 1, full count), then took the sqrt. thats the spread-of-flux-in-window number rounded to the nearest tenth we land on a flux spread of 1.4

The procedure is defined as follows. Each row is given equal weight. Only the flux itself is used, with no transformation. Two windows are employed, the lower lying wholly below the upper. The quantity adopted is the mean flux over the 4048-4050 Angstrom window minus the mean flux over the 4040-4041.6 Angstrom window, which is -1.6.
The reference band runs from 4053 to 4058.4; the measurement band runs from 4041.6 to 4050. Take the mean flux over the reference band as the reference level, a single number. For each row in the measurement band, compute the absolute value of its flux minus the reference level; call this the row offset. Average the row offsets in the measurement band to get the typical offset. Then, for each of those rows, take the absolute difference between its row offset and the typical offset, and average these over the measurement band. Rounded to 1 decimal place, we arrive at 1.1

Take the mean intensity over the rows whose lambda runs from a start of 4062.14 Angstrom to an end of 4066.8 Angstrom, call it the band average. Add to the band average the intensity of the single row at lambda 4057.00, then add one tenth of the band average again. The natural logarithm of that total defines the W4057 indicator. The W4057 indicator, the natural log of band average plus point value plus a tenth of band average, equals 4.11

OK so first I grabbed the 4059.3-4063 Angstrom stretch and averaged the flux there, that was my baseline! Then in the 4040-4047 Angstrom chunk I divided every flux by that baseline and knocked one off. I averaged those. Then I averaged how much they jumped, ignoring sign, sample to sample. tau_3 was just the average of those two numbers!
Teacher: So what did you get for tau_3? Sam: 0.052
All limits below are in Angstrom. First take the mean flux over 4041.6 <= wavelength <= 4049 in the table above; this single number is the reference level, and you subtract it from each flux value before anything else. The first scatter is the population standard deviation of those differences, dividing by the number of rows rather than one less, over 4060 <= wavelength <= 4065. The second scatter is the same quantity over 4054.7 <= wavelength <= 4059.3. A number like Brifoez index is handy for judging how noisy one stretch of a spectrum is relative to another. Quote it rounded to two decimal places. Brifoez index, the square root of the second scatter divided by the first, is 0.81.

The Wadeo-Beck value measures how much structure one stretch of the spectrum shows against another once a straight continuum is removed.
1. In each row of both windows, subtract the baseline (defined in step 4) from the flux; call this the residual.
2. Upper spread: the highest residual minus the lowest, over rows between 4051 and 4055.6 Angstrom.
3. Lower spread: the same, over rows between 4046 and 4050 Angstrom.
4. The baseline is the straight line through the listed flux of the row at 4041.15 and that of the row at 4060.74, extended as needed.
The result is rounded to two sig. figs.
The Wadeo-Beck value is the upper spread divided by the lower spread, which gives 1.3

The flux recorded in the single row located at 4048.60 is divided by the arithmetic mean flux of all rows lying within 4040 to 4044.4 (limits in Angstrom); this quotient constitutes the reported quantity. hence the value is 0.97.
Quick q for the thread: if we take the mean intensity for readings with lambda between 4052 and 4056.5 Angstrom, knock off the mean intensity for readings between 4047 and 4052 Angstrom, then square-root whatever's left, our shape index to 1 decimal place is 0.8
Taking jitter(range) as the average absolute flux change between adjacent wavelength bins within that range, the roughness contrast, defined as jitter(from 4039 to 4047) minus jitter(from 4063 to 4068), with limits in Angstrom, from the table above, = -2.2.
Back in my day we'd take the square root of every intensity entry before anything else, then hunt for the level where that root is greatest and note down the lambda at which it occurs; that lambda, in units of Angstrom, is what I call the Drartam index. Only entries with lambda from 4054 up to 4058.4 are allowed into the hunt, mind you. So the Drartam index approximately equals 4057.00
